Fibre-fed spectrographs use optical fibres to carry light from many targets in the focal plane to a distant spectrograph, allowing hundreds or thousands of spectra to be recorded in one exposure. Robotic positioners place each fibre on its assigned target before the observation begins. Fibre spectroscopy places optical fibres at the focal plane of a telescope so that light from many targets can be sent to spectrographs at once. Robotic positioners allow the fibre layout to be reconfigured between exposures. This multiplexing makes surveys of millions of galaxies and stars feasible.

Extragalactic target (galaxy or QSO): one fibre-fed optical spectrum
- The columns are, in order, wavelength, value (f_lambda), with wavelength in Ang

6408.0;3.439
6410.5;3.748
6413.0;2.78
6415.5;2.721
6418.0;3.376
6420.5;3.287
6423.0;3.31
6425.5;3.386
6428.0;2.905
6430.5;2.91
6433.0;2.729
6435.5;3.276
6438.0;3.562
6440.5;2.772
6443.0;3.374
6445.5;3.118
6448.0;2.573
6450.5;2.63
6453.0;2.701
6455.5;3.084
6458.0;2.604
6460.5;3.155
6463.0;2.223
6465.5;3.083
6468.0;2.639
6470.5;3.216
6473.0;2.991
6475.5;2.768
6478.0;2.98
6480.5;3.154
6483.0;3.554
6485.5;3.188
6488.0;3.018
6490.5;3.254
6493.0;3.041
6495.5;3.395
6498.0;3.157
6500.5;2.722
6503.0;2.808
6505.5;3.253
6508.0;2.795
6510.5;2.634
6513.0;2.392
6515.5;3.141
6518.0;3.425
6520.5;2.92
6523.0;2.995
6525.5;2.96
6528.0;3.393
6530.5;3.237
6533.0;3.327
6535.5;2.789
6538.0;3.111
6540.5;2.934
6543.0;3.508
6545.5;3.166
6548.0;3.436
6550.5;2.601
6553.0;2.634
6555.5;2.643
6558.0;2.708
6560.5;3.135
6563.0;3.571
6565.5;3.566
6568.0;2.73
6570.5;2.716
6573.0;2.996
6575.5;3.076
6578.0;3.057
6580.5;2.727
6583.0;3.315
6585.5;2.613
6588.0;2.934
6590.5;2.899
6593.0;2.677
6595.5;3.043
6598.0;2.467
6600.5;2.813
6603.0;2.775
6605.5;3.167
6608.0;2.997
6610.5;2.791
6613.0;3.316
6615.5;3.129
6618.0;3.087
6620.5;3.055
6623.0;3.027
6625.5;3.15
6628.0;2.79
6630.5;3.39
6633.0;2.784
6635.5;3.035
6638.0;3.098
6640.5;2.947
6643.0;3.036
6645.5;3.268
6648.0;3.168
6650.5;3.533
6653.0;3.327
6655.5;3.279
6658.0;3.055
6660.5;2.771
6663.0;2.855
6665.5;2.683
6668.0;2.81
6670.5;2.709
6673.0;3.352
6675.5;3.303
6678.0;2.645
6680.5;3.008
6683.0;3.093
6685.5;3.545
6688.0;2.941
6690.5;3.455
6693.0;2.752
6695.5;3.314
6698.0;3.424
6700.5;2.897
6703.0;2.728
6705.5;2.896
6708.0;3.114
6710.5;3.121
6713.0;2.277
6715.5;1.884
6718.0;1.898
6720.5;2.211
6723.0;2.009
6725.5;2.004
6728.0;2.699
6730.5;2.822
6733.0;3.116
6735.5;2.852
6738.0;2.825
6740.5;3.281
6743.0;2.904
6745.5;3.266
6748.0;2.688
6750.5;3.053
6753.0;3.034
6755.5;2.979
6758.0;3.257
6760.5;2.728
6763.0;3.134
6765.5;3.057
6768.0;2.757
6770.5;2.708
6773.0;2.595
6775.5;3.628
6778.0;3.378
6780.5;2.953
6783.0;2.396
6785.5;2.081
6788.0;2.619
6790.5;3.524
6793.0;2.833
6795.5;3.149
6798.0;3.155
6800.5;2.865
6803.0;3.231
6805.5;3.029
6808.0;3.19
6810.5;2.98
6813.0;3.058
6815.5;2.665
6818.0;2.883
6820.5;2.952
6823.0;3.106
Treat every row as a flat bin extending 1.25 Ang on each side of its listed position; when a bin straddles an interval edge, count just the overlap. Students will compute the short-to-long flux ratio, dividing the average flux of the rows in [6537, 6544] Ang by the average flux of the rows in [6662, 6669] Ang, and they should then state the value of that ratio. 1.14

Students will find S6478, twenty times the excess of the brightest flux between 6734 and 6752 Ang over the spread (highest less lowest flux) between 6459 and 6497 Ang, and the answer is 39.0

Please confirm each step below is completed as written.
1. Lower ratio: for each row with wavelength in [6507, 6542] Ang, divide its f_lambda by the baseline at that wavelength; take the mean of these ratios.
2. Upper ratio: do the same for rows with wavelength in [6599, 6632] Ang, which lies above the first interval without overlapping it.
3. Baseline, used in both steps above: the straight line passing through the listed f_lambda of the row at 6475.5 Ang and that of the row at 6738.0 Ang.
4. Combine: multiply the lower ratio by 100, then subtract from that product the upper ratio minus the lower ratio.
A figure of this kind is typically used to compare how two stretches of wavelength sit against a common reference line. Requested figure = 108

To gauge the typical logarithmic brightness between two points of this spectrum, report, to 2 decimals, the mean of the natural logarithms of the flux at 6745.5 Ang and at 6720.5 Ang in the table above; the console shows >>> 0.99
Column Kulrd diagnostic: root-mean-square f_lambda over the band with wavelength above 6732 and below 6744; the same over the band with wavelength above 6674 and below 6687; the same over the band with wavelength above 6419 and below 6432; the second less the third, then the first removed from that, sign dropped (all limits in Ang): 3.03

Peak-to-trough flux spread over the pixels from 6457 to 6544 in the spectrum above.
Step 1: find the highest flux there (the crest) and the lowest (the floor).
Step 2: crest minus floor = 1.33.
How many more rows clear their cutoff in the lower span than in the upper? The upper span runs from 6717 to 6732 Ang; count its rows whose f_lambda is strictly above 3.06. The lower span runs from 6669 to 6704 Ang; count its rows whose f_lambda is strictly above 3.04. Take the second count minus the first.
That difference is 7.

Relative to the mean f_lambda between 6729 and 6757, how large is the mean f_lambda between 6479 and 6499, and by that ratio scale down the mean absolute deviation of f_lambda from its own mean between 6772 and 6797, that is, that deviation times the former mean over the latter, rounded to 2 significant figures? 0.38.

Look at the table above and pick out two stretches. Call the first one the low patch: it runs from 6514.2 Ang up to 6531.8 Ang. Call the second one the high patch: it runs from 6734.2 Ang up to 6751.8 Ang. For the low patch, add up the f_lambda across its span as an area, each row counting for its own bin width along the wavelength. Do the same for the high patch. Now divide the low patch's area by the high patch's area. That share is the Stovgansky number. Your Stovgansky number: 1.06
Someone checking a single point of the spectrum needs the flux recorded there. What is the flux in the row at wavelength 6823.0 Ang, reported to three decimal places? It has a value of 3.106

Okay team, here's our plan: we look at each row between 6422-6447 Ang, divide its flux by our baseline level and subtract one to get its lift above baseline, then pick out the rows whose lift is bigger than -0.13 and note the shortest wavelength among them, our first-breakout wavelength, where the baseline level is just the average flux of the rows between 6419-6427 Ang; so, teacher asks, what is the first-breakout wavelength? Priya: 6423.0 Ang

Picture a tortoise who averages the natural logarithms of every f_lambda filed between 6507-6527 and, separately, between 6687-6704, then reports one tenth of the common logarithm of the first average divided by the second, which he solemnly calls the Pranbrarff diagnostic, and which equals -0.0022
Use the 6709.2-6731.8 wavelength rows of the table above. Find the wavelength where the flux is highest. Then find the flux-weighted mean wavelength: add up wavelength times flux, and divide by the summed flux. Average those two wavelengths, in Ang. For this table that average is 6715.5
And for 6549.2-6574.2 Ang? 6562.5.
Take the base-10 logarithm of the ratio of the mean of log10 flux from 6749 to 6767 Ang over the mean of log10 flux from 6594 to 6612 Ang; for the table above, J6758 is 0.02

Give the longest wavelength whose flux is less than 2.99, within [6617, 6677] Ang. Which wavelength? 6670.5 Ang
